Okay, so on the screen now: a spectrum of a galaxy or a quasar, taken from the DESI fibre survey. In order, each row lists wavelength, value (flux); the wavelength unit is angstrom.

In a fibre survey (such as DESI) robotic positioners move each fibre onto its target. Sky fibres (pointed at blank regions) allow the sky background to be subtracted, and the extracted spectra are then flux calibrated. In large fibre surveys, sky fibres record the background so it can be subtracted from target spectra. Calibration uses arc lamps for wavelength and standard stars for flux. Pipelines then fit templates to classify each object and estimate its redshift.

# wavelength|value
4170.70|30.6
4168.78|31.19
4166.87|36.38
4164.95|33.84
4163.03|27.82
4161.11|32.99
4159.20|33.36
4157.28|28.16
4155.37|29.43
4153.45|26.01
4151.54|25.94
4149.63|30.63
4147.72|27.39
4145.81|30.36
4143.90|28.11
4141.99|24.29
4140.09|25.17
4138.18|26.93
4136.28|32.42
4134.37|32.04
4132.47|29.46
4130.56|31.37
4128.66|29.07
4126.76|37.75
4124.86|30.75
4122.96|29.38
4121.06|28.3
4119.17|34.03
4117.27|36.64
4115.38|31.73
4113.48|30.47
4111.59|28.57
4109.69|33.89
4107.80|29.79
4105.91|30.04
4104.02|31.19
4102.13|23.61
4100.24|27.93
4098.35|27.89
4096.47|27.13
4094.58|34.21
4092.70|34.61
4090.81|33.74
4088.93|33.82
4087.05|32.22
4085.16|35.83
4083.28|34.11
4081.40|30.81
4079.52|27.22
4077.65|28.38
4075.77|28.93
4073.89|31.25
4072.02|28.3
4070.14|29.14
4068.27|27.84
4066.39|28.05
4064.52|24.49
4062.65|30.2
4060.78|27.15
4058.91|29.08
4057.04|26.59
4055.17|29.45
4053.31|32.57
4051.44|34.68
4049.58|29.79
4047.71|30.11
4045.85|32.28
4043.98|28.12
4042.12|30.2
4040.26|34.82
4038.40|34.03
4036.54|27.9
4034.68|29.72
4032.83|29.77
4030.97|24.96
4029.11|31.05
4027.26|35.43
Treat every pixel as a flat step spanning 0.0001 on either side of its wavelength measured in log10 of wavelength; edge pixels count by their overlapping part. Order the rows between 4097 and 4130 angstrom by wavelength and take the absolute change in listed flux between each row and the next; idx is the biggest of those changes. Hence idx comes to 8.7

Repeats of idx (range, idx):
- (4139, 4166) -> 6.0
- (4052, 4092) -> 5.7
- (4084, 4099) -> 7.1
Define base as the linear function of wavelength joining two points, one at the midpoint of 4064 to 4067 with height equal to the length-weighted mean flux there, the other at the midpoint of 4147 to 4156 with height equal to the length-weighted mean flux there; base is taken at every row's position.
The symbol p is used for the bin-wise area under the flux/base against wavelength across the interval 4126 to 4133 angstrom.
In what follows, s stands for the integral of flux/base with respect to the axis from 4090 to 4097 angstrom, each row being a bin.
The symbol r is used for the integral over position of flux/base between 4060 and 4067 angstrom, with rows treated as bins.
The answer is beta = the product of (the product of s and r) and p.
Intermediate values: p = 8.1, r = 7.3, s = 8.5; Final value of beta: 507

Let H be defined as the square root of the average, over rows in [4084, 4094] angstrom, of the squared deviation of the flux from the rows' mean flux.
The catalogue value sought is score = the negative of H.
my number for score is -1.2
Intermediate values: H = 1.2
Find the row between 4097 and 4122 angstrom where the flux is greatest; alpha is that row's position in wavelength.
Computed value 4117.27 angstrom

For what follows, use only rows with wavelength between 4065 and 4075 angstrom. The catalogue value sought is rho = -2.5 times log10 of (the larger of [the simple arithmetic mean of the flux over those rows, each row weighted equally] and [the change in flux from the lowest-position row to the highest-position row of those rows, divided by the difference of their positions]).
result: -3.65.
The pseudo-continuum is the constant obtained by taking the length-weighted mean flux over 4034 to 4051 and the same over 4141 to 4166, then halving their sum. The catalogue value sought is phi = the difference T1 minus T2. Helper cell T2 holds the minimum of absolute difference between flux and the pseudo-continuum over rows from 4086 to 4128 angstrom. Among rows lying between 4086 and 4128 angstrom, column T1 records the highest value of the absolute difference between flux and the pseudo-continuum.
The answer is 8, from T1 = 7.7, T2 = 0.0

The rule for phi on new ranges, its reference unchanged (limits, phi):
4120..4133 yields 7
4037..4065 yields 5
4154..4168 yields 6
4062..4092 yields 6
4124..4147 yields 7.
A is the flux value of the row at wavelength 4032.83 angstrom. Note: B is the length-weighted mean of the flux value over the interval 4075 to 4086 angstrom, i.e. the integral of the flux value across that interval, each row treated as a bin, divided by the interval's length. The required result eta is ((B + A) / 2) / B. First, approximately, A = 29.77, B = 30.9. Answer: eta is 0.98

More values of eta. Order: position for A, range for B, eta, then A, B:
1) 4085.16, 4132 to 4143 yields 1.13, 35.83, 28.3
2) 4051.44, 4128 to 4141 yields 1.09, 34.68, 29.5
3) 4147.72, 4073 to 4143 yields 0.95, 27.39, 30.7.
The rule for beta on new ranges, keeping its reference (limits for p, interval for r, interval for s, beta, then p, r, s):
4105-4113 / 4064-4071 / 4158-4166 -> 601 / 9.0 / 7.3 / 9.1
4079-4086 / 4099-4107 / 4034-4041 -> 605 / 8.5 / 8.4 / 8.6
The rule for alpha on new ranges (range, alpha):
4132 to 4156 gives 4136.28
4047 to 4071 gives 4051.44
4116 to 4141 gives 4126.76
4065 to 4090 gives 4085.16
